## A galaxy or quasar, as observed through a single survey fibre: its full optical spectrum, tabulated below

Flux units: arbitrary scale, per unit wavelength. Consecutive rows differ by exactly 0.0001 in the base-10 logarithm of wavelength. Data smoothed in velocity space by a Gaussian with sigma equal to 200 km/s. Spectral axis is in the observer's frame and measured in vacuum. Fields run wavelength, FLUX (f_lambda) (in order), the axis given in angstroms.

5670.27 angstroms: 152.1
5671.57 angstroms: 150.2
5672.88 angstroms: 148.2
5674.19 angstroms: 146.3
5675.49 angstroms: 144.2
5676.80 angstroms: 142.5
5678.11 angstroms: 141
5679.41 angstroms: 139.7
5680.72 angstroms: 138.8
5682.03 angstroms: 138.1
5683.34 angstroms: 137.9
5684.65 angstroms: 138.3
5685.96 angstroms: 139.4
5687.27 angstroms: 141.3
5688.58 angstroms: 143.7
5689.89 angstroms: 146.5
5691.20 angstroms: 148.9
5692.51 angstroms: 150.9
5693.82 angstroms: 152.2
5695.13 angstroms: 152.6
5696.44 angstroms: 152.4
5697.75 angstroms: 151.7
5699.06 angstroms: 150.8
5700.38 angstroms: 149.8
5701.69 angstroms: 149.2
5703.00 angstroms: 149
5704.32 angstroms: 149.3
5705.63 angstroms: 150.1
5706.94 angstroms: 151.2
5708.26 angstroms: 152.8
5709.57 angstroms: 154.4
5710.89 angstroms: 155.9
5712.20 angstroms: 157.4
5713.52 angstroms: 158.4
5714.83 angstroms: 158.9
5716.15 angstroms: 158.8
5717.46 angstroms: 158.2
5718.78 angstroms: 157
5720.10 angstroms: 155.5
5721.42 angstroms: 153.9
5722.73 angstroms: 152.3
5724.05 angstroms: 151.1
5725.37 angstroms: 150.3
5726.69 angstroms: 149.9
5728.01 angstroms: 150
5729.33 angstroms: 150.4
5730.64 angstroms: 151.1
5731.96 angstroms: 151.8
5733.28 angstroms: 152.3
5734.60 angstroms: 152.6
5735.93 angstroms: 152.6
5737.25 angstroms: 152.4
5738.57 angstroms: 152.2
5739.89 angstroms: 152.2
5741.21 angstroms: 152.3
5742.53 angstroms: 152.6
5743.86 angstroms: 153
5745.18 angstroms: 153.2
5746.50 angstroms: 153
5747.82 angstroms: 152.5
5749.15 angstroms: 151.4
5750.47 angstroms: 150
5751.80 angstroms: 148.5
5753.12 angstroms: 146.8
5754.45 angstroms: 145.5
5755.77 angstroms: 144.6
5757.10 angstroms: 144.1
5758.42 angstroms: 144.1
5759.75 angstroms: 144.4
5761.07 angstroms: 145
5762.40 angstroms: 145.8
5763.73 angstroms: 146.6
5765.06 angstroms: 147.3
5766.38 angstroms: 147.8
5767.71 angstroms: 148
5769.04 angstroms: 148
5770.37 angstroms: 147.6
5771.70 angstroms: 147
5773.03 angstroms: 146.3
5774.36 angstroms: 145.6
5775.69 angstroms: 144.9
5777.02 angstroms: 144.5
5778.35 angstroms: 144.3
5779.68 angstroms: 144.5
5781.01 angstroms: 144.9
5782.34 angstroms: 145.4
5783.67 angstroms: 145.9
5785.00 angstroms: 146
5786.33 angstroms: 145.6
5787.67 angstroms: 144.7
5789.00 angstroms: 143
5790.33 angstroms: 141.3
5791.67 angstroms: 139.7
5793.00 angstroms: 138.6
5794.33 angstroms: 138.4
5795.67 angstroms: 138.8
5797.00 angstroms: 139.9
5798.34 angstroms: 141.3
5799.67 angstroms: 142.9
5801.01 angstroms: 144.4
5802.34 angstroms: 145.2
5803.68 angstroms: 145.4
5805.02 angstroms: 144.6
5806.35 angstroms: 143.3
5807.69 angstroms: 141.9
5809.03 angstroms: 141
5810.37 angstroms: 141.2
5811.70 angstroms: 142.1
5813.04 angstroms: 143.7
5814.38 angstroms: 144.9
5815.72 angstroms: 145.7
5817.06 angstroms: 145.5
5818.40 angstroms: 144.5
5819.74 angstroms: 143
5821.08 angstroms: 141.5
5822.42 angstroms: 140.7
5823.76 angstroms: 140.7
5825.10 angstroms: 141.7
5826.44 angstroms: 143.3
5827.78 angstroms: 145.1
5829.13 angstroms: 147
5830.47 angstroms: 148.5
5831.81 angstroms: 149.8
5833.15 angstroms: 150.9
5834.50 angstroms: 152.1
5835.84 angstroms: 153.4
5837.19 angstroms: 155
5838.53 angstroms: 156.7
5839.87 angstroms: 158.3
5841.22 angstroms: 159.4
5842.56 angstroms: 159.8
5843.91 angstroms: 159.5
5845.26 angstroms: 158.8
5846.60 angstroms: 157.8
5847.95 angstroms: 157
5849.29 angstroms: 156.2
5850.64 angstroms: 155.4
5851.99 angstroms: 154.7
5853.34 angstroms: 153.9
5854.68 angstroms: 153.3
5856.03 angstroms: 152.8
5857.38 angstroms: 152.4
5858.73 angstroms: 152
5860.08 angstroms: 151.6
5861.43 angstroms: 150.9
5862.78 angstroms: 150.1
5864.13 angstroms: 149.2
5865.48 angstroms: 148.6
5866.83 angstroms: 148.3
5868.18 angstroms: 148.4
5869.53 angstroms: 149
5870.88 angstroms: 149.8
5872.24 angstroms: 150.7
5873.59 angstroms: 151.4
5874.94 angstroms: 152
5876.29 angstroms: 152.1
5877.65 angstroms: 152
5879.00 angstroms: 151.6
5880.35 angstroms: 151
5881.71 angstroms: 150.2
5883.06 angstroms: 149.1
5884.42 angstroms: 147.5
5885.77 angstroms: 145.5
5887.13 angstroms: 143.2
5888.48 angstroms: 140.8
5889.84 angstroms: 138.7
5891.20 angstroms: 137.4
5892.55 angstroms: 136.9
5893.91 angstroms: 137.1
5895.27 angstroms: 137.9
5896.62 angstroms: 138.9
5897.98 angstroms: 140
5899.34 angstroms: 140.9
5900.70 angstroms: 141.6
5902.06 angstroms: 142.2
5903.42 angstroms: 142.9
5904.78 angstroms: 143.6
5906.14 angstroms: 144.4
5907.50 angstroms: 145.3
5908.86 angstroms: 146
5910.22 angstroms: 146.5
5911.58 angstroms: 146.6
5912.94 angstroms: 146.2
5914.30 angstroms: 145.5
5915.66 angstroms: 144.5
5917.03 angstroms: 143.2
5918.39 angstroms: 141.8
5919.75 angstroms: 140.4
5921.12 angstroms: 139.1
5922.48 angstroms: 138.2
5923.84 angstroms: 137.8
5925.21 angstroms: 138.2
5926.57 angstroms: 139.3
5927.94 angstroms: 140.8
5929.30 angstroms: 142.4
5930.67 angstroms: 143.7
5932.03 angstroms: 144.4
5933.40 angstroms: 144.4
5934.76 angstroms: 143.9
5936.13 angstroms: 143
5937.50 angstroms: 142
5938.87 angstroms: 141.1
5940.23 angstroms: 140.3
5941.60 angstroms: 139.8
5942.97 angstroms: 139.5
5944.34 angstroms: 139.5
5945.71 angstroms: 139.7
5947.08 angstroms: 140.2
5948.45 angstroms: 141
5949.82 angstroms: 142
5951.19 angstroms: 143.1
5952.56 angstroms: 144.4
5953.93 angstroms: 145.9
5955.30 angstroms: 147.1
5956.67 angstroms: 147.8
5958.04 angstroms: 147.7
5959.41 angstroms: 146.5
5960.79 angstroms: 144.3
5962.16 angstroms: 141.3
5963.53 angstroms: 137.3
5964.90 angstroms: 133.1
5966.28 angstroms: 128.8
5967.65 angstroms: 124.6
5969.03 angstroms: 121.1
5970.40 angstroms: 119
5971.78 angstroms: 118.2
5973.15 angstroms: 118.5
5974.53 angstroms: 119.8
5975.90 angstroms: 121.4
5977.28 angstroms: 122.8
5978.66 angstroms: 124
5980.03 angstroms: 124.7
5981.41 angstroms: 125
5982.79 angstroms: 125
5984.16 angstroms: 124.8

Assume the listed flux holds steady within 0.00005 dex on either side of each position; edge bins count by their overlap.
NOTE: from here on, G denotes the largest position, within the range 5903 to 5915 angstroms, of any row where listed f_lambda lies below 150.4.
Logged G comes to 5914.30 angstroms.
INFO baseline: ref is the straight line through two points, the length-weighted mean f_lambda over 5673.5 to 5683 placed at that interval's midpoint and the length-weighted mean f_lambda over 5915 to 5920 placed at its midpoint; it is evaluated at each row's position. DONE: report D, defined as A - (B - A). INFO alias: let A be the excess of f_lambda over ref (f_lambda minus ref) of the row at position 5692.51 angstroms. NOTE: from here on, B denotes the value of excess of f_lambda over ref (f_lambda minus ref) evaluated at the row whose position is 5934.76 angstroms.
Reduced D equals 18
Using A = 9.4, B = 1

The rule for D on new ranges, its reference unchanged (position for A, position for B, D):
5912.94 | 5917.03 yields 7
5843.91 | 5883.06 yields 28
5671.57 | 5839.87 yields 2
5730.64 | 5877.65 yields 9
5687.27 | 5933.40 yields -2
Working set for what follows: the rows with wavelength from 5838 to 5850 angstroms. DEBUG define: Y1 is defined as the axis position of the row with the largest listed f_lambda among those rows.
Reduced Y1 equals 5842.56 angstroms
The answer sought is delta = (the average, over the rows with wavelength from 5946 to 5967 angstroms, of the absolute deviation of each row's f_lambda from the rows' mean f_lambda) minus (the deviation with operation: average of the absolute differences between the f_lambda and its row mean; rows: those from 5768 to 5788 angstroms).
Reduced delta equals 3.2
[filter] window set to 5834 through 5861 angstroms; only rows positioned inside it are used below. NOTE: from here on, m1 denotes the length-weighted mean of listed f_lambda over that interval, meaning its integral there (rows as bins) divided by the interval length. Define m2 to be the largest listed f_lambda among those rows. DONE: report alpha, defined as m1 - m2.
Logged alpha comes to -4.3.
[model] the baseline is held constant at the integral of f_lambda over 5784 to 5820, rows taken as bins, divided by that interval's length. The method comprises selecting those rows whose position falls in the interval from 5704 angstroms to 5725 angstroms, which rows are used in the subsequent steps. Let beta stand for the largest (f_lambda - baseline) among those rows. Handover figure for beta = 16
